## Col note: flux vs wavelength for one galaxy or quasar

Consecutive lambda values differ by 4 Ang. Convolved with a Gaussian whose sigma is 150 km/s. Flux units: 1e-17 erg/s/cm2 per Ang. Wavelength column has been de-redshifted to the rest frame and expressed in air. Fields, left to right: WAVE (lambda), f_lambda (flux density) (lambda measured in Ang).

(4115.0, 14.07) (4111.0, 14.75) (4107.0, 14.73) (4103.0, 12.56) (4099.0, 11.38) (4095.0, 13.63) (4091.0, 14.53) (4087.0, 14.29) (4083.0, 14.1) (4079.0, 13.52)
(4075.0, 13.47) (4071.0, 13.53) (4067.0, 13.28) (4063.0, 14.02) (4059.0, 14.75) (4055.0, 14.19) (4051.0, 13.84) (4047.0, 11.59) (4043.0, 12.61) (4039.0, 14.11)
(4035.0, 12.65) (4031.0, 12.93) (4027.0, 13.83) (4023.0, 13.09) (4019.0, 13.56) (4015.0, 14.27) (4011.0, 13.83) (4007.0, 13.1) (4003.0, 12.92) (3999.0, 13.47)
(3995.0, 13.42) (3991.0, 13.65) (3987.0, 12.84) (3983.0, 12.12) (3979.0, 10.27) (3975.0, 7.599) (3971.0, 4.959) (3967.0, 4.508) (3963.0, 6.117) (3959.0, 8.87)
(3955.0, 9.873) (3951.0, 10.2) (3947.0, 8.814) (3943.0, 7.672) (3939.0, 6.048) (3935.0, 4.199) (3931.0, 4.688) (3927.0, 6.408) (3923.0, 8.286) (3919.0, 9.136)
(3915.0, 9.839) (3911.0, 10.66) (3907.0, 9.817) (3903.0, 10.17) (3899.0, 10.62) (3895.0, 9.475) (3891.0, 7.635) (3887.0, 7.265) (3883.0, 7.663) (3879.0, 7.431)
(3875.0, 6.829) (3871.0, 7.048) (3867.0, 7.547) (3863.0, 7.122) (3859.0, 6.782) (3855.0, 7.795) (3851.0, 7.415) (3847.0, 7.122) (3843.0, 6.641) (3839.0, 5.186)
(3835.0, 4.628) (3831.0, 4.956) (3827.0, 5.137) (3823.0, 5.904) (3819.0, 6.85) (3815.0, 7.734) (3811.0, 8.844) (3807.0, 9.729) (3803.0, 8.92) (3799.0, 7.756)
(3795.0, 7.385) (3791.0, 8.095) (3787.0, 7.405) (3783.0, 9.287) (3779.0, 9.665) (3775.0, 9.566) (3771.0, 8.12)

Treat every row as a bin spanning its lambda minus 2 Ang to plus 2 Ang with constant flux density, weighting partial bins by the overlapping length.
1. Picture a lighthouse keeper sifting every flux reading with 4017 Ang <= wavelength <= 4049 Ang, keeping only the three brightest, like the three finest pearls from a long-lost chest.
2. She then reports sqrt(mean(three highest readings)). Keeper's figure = 3.7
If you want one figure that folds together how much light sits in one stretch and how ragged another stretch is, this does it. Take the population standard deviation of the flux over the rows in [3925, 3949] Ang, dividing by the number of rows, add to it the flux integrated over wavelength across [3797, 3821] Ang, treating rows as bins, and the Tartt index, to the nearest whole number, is 201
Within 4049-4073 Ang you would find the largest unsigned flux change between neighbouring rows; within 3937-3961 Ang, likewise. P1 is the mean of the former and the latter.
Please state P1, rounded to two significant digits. 1.2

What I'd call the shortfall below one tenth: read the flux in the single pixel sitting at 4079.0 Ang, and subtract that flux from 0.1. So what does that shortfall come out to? -13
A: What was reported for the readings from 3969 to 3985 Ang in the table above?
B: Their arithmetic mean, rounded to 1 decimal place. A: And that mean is 8.7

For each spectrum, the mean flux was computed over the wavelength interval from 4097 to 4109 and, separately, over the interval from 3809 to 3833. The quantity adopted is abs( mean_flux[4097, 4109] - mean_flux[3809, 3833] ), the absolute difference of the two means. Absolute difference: 6.3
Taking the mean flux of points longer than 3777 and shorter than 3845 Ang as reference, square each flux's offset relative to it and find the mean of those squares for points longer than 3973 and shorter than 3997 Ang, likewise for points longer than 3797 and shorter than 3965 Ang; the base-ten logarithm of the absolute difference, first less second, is 1.3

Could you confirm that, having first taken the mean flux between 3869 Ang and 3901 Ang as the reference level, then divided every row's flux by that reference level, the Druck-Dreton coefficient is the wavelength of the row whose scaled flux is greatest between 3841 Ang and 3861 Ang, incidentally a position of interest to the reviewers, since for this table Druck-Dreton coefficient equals 3855.0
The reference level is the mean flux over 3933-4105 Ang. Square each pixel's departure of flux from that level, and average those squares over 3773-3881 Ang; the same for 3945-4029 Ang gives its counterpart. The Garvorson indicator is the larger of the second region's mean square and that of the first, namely 21.0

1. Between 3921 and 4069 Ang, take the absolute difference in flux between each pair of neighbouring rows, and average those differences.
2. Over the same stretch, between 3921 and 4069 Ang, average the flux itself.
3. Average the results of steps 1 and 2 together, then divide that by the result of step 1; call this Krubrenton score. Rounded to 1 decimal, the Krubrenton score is 5.5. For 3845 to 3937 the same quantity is 6.0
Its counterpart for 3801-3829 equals 4.7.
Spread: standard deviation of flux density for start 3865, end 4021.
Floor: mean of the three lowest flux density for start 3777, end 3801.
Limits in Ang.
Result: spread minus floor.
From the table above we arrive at -4.6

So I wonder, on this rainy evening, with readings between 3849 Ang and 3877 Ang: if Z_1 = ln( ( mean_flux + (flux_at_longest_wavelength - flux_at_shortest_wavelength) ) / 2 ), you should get 1.2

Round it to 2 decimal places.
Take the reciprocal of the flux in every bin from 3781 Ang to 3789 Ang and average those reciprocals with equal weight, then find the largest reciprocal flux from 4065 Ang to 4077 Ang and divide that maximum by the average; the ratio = 0.62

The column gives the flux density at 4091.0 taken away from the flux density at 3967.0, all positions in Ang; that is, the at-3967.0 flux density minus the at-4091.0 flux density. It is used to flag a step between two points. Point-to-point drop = -10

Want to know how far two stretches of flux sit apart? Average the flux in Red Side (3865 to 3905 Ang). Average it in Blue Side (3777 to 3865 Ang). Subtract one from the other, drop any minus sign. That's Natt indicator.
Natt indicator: 0.9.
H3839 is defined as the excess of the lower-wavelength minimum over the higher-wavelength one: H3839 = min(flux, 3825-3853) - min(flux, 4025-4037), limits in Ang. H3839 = -8.0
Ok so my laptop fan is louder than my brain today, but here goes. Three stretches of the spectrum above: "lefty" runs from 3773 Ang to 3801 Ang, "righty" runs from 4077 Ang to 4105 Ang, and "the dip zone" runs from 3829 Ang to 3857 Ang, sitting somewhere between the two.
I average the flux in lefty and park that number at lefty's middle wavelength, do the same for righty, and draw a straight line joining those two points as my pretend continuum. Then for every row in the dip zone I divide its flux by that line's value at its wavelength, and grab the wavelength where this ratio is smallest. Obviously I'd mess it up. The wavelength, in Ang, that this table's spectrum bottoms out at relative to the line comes 3835.0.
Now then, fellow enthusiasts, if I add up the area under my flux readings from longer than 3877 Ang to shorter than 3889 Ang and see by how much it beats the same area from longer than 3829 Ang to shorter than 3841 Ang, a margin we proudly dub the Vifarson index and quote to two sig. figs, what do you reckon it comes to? 30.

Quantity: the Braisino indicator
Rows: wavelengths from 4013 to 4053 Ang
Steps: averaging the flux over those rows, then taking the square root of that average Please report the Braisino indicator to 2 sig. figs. 3.6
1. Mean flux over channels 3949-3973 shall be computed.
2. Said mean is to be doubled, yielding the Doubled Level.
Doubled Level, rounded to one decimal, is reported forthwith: 14.8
